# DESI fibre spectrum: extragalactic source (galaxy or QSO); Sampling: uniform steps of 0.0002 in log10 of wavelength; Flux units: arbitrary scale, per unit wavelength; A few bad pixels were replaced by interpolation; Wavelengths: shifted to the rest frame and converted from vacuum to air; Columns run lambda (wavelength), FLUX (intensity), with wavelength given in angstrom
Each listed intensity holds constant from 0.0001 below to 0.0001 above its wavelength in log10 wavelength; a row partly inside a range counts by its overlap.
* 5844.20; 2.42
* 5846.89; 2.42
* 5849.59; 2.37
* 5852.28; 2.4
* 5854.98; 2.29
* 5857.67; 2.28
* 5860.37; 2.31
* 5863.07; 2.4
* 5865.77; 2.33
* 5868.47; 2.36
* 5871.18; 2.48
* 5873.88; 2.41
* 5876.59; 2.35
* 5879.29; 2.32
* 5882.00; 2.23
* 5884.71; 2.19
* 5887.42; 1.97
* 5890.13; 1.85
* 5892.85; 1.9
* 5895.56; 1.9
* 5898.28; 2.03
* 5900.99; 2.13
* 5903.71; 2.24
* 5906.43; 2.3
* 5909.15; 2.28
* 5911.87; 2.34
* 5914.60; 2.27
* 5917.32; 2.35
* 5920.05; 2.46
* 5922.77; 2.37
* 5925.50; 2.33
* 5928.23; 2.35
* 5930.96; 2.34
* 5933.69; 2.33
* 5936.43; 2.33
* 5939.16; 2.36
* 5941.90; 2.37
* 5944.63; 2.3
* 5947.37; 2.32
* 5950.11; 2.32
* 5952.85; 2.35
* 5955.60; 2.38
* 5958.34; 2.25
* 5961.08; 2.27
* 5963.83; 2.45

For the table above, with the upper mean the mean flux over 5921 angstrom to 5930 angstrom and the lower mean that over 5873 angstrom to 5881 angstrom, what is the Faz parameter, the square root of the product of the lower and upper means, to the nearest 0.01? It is 2.35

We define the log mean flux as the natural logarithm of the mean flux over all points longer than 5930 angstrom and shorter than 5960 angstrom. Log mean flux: 0.85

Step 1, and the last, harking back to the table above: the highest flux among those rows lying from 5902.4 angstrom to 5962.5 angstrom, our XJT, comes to 2.46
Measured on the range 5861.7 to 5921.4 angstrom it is 2.48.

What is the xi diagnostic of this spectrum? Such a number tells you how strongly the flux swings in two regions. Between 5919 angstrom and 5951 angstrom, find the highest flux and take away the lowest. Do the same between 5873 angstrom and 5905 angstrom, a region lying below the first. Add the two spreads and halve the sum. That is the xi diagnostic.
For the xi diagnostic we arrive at 0.36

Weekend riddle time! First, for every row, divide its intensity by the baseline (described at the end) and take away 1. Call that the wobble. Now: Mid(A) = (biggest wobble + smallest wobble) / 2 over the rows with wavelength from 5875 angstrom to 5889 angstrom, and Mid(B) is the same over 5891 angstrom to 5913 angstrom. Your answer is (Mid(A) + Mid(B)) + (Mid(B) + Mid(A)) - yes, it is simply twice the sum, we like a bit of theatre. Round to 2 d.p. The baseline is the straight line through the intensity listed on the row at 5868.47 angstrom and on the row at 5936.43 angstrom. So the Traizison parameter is -0.36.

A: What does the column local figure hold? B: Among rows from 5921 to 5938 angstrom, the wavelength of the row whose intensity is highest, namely 5922.77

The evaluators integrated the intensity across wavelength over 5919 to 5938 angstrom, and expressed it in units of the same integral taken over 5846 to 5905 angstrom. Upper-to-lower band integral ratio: 0.3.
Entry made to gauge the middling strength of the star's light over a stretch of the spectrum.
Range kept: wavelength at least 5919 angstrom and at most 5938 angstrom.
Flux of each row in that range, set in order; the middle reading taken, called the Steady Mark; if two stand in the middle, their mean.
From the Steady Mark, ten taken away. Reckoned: -7.66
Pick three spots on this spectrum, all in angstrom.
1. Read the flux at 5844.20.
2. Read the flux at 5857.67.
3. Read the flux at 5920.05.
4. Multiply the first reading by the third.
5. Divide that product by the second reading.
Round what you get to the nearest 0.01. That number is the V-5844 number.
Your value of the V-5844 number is 2.61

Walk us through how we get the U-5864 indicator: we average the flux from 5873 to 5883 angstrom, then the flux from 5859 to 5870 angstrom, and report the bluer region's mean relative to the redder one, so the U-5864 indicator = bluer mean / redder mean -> 1.01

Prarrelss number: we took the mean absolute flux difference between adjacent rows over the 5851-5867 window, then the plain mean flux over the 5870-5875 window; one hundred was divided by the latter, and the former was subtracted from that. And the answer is 40.8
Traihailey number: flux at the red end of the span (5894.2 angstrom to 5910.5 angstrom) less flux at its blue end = 0.38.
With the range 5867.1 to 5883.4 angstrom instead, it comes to -0.13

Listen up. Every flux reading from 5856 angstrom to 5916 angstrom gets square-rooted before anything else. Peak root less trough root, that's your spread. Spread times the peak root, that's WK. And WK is 0.34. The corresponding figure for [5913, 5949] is 0.10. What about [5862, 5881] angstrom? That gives 0.08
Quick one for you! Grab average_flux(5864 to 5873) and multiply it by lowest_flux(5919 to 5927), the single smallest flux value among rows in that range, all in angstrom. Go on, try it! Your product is 5.57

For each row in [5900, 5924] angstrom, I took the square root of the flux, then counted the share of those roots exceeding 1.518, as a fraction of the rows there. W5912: 0.44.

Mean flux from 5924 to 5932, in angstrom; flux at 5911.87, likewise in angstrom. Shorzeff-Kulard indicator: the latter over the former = 1.00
